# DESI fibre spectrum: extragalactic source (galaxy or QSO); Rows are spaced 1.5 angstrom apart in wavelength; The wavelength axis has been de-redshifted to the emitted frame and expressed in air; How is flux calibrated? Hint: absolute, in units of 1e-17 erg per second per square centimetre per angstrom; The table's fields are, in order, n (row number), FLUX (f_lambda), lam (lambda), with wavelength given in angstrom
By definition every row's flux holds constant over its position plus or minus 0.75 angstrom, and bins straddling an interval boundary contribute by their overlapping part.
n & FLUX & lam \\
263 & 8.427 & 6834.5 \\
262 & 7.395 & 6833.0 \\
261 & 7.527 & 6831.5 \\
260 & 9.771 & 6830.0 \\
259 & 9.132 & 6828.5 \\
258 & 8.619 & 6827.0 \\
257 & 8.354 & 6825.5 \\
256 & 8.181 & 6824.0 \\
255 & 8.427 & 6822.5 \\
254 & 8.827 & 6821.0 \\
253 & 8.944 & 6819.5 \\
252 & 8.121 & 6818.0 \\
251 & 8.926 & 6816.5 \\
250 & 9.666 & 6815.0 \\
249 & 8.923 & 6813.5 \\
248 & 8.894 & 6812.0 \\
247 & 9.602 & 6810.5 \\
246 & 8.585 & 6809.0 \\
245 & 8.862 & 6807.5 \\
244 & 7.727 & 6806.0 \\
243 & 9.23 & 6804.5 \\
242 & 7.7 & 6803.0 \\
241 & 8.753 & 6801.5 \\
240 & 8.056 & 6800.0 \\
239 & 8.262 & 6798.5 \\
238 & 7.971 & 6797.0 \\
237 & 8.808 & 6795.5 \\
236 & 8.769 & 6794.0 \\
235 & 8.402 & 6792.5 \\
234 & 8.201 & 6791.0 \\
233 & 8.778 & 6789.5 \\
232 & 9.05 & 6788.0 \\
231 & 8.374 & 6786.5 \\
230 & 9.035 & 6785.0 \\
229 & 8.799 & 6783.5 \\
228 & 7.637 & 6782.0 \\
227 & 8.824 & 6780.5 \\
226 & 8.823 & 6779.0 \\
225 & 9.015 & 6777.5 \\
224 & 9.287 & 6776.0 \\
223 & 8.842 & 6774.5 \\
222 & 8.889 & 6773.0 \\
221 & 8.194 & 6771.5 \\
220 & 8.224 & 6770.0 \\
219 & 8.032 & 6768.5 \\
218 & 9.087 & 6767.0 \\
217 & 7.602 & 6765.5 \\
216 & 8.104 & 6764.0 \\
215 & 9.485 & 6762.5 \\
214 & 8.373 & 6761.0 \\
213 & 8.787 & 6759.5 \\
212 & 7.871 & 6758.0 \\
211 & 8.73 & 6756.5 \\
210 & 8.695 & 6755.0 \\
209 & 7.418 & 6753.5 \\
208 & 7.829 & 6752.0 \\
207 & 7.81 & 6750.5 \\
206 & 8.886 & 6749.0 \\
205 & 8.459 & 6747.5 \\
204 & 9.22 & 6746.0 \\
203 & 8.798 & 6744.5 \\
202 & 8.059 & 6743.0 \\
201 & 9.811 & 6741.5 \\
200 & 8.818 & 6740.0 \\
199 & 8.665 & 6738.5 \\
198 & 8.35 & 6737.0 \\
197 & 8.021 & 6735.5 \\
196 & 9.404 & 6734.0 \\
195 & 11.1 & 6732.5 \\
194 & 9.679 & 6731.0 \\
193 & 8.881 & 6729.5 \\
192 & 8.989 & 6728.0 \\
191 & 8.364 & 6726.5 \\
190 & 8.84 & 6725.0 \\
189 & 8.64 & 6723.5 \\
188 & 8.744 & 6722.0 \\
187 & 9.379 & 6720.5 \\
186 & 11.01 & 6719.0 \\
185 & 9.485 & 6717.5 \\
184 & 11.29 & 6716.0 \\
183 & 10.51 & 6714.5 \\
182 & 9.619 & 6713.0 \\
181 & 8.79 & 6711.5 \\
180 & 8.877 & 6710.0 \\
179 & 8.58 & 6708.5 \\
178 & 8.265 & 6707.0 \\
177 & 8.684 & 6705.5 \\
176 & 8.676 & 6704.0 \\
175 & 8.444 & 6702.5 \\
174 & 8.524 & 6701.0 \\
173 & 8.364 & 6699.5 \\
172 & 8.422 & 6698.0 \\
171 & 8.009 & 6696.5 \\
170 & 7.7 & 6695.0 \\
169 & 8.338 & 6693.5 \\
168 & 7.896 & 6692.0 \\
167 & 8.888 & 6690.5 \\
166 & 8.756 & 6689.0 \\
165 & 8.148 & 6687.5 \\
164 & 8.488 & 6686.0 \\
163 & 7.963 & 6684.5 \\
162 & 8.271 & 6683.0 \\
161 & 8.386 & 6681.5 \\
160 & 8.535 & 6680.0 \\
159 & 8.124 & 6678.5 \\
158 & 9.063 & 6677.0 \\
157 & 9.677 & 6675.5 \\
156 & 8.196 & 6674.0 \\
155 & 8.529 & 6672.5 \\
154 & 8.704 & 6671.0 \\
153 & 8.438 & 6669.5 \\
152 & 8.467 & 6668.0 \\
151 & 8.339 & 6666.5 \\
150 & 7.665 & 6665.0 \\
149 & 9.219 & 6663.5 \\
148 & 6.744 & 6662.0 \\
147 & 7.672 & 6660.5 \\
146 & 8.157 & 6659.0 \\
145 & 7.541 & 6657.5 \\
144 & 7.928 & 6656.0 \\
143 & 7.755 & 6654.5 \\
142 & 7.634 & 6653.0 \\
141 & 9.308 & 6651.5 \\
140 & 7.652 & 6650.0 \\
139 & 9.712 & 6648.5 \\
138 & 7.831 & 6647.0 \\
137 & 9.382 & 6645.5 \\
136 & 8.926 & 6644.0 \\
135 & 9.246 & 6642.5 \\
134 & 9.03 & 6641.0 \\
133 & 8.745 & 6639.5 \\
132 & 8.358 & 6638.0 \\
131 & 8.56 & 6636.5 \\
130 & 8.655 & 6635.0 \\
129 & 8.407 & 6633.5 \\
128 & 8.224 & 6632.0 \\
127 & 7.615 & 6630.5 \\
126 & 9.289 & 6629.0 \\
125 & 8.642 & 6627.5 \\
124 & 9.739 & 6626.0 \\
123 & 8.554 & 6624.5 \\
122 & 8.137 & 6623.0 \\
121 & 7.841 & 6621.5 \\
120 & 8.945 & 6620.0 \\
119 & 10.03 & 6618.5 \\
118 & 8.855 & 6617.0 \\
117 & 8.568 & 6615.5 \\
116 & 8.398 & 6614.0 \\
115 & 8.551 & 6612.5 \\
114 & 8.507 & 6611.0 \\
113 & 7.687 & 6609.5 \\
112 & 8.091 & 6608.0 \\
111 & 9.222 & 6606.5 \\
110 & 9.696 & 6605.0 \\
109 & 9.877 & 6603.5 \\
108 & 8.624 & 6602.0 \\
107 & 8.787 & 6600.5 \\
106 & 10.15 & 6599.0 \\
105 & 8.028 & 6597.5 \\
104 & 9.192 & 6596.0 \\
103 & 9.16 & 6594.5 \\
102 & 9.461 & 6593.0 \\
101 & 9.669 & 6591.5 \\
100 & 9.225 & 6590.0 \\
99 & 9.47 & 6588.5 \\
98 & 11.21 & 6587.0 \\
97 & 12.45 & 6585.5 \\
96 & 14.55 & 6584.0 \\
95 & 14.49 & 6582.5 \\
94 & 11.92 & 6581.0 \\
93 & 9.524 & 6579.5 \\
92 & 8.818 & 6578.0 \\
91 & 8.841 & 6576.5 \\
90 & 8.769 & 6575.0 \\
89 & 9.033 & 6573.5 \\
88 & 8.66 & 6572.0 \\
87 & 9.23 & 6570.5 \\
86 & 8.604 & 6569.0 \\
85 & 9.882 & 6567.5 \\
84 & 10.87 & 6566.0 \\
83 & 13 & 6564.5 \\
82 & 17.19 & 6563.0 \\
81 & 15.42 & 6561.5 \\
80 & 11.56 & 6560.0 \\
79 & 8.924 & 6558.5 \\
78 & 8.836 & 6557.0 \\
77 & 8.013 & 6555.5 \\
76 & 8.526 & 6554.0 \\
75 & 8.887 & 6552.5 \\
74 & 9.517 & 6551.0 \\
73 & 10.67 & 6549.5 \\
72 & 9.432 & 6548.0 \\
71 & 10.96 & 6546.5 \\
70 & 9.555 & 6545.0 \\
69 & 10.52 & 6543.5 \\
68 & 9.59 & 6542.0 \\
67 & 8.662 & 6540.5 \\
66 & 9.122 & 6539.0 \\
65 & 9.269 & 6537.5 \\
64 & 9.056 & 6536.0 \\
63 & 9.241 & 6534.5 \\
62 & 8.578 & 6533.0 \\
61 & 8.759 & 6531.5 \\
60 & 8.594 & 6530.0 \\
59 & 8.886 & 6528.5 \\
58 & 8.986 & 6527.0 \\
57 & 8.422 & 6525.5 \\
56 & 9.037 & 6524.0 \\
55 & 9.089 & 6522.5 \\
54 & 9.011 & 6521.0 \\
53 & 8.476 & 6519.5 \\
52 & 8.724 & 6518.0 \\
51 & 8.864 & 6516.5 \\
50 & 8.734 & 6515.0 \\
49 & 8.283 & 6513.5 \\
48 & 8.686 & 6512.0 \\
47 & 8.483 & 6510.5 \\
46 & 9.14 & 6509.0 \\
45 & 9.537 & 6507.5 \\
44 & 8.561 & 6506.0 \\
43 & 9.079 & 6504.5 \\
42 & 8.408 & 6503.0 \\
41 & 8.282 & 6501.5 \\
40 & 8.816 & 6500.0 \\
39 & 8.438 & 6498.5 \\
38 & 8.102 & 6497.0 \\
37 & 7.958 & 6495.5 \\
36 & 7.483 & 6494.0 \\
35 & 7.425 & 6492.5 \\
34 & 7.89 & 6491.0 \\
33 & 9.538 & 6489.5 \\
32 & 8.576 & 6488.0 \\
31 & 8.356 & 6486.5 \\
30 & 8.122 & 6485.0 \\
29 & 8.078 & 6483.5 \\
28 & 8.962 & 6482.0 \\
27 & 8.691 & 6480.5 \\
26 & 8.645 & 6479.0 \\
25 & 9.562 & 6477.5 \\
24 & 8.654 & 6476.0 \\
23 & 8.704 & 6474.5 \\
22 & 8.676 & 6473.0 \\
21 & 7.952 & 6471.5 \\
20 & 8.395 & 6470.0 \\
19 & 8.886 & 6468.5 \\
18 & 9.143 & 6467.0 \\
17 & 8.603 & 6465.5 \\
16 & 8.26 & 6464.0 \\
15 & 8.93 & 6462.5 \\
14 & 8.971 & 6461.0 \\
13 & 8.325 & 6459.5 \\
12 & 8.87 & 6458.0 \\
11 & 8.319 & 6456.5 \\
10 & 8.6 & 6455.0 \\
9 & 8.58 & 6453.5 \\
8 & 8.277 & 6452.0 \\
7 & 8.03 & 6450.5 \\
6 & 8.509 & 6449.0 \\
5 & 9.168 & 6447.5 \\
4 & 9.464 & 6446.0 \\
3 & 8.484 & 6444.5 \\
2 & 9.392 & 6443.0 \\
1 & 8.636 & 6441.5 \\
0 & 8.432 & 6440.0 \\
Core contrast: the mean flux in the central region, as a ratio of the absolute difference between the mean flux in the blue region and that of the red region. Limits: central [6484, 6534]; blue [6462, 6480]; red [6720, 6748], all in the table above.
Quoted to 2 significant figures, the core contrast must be 33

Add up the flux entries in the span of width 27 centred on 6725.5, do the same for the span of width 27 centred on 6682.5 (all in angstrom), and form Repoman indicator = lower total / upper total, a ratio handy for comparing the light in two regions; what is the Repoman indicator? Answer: 0.90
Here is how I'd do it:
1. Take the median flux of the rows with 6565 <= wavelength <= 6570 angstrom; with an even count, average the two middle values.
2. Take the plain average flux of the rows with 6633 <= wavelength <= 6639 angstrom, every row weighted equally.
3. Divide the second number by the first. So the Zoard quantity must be 0.86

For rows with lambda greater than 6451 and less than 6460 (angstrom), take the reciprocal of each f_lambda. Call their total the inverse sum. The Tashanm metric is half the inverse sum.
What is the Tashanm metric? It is 0.353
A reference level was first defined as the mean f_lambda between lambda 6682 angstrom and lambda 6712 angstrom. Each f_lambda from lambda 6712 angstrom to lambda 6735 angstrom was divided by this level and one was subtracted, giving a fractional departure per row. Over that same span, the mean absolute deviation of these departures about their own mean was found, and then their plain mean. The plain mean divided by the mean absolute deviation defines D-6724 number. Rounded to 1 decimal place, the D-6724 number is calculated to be 1.6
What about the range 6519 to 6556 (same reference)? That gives 1.5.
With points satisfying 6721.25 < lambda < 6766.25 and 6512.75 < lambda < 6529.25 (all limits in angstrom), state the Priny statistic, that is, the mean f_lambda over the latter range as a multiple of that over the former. 1.011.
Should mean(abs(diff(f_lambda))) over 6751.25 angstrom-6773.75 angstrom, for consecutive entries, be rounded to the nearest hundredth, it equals 0.74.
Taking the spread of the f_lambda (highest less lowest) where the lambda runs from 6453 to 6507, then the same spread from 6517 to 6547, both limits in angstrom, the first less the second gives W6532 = -0.4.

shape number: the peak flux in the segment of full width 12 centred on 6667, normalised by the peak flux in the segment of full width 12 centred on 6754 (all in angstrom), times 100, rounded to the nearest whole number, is 104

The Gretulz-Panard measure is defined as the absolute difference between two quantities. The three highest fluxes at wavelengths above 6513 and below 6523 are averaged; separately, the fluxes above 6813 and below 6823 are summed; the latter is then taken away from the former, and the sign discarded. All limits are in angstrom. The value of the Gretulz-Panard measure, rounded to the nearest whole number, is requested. 53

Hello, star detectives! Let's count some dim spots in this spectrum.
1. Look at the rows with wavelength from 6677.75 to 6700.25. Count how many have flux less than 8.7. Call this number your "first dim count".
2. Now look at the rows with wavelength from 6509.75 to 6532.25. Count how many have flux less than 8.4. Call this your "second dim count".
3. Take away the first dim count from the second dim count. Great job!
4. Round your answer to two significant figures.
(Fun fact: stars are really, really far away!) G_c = -12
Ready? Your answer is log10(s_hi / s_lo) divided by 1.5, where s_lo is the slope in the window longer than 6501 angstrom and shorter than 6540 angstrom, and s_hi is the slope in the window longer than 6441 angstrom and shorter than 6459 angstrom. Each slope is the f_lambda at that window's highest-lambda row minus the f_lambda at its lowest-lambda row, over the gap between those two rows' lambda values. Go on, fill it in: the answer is -0.13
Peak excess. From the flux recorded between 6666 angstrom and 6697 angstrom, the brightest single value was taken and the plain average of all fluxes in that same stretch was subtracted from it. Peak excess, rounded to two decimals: 1.25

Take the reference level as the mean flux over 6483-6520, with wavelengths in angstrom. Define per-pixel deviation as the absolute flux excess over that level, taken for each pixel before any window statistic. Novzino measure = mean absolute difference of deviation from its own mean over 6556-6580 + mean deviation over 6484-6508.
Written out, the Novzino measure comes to 2.4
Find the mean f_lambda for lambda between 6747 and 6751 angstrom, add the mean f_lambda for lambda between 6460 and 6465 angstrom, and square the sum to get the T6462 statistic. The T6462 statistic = 293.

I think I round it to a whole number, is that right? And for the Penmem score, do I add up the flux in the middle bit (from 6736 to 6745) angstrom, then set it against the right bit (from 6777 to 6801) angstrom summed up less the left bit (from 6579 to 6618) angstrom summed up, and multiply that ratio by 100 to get -45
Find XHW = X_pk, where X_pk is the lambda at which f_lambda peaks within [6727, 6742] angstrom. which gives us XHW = 6732.5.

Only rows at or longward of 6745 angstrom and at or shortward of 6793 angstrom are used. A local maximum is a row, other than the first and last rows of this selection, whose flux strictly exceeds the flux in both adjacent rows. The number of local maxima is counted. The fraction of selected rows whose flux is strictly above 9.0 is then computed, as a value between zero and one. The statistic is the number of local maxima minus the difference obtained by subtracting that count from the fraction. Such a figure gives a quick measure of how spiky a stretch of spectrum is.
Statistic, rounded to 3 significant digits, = 23.8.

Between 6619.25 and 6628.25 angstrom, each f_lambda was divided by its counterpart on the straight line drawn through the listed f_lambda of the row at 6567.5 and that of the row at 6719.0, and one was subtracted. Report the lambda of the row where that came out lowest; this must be 6621.5 angstrom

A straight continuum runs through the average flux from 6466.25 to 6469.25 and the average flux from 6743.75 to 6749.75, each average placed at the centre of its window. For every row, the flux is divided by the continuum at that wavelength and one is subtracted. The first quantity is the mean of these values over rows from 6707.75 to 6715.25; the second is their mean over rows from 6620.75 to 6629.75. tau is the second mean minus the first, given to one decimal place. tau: -0.1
